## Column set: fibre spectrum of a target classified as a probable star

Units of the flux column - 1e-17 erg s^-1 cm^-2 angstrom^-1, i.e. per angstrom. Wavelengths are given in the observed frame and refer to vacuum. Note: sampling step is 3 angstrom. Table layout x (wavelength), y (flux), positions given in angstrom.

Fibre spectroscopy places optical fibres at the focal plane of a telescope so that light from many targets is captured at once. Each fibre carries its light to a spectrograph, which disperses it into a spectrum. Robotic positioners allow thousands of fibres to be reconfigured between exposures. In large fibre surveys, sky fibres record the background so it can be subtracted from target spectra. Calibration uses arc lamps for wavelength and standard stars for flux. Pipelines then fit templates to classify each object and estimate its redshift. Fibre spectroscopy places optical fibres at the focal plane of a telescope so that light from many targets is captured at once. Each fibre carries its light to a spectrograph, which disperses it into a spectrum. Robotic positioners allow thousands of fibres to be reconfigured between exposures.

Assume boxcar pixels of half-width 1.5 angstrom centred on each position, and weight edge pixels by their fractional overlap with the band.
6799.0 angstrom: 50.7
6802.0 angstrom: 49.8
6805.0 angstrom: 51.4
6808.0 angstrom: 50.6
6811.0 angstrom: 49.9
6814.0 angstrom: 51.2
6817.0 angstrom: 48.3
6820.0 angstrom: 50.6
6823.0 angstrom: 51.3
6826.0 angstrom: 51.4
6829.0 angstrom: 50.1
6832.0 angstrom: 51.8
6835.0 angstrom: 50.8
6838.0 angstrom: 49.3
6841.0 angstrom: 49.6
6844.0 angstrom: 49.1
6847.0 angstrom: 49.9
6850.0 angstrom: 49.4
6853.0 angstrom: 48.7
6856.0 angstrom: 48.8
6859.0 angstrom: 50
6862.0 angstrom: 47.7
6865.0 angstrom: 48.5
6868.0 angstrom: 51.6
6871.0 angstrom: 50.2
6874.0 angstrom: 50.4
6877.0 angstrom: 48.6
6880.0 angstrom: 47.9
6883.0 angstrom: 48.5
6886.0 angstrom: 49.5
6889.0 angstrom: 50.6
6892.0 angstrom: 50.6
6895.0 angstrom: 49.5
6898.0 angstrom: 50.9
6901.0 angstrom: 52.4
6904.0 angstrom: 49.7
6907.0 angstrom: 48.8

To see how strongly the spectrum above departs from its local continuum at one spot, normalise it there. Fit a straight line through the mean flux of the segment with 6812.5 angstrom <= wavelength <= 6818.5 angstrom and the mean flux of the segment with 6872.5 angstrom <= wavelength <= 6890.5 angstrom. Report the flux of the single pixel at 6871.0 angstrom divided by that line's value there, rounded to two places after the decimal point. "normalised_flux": 1.02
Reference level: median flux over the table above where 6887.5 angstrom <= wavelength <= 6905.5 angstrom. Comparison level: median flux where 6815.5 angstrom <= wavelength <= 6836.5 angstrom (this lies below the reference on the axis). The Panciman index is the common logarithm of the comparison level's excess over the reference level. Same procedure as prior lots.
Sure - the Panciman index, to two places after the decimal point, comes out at -0.70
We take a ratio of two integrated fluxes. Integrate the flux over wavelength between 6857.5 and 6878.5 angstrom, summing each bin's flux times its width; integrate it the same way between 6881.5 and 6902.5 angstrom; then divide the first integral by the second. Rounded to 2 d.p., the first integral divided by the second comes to 0.99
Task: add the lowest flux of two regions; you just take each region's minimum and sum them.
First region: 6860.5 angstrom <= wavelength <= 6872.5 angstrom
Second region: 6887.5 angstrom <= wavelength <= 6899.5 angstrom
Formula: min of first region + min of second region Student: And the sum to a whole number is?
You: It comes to 97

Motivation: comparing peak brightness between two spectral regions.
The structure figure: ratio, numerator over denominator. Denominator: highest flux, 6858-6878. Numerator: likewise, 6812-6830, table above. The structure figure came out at 1.00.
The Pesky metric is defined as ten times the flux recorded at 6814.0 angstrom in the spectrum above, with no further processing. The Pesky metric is 512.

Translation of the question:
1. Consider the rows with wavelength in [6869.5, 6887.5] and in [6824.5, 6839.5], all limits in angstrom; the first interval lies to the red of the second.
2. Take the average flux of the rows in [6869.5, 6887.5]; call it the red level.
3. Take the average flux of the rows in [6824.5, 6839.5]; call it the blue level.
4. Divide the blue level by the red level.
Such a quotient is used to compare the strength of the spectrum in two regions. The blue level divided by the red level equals 1.03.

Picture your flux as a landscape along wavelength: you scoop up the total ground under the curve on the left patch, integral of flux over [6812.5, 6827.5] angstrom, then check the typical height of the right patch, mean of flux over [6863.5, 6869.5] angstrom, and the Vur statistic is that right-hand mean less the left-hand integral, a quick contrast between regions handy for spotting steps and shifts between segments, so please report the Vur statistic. -708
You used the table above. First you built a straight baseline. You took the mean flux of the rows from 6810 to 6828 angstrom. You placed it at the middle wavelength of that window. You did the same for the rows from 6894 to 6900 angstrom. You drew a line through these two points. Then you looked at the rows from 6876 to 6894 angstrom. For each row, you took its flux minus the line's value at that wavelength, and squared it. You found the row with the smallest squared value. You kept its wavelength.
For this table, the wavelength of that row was 6889.0 angstrom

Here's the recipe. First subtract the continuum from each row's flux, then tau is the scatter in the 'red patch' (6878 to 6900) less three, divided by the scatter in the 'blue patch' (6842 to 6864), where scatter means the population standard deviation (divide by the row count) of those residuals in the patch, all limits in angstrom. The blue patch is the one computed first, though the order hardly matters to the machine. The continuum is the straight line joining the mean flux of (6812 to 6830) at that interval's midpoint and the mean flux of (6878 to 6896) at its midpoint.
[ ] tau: -2.7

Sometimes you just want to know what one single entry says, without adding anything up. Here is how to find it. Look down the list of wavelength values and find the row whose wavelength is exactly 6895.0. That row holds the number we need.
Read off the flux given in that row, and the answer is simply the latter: 49.5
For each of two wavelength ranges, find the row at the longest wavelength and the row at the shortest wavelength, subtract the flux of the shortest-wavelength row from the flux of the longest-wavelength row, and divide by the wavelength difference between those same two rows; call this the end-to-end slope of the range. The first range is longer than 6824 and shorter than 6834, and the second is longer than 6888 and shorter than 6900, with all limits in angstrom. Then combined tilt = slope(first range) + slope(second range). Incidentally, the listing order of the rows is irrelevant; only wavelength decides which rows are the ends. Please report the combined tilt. 0.10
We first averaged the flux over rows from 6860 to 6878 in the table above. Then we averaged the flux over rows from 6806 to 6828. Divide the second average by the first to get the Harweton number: 1.02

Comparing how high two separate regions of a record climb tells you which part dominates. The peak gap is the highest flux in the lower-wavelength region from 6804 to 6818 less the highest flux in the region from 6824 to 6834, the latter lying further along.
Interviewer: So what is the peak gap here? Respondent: -0.4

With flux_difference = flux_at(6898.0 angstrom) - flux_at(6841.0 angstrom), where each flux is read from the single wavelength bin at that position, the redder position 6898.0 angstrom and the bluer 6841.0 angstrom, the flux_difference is 1.3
